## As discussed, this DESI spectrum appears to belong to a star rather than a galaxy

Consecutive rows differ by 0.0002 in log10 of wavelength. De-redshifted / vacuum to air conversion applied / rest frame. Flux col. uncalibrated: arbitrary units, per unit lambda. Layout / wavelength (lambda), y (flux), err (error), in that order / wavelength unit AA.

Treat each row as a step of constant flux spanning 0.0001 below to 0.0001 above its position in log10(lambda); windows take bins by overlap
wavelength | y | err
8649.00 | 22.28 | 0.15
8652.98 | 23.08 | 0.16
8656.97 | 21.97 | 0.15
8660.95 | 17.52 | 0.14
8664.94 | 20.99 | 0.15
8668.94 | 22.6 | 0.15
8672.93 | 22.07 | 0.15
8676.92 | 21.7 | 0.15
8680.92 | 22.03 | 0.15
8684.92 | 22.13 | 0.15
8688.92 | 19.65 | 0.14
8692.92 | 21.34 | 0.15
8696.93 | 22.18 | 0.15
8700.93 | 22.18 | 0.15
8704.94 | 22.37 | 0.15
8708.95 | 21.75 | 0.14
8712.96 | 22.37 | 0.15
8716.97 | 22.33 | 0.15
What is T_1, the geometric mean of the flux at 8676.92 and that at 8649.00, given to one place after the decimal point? 22.0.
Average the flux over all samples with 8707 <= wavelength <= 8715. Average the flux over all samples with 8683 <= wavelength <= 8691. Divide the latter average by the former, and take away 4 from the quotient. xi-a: -3.05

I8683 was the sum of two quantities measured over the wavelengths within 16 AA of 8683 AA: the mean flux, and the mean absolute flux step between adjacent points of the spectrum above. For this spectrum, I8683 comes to 22.6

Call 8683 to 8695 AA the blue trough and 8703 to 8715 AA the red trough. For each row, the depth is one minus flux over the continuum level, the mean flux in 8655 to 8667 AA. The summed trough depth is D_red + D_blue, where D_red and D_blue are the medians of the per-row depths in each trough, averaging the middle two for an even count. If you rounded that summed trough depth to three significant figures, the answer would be -0.168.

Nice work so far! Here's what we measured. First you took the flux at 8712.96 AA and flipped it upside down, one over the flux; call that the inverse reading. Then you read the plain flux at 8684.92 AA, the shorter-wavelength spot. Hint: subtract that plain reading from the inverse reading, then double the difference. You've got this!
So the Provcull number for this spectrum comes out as -44.2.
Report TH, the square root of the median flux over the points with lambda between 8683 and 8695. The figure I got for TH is 4.62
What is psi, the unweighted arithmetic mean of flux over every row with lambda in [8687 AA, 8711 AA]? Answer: 21.6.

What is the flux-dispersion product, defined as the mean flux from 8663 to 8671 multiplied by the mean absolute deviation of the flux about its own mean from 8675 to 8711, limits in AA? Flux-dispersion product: 11.7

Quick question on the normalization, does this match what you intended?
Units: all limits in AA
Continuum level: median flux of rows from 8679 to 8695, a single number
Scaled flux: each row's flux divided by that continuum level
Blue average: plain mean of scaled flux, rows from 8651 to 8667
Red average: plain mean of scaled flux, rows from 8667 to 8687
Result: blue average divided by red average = 0.945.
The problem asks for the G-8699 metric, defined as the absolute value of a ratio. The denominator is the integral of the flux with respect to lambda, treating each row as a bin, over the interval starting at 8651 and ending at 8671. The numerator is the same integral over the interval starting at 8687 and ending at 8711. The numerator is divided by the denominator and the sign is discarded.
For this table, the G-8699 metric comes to 1.2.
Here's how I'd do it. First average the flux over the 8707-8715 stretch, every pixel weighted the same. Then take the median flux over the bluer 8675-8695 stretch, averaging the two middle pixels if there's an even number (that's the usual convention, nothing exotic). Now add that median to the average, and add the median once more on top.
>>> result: 65.5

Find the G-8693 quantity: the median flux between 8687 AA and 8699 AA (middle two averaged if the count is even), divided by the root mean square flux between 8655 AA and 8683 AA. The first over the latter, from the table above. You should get 1.00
